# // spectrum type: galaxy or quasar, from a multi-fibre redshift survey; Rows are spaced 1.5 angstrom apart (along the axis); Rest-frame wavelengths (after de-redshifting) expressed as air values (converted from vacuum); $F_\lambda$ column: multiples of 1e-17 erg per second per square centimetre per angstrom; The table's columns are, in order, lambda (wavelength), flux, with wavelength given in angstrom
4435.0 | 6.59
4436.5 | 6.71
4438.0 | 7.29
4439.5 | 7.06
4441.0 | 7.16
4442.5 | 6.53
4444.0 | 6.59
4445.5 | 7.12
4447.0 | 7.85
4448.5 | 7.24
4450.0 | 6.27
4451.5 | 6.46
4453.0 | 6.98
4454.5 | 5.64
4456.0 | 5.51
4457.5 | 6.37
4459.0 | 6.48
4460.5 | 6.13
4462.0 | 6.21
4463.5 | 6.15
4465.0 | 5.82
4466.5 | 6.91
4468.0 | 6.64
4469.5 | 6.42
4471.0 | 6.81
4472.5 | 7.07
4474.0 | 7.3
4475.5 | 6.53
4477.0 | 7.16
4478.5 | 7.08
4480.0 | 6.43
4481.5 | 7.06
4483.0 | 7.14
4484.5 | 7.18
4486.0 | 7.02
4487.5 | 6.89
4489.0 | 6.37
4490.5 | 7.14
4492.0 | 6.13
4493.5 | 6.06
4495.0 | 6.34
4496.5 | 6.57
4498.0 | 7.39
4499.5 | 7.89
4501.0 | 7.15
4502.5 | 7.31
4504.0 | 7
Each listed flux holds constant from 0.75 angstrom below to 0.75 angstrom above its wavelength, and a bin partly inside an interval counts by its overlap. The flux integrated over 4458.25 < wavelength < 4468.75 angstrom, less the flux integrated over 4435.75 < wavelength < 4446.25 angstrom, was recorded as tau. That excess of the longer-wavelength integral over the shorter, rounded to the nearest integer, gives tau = -6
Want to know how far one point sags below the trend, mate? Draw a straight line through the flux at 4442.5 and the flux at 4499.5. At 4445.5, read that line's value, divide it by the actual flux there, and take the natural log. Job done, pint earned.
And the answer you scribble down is -0.076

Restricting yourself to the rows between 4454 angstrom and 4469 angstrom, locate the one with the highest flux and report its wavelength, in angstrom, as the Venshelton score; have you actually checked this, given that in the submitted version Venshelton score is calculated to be 4466.5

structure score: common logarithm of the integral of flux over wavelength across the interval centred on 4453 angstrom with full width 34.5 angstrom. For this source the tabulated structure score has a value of 2.36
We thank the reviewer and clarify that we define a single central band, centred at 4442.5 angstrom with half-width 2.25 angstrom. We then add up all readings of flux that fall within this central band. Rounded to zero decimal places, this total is 20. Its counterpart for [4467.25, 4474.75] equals 34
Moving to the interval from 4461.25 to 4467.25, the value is 25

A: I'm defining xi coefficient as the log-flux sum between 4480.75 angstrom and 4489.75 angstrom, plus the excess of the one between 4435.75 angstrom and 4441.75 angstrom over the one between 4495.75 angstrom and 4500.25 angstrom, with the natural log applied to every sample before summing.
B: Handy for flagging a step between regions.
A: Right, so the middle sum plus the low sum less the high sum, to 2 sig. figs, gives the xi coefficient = 13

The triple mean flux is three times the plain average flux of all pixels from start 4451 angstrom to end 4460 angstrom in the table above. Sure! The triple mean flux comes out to 18.7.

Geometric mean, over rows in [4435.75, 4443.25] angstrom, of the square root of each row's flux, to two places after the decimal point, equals 2.64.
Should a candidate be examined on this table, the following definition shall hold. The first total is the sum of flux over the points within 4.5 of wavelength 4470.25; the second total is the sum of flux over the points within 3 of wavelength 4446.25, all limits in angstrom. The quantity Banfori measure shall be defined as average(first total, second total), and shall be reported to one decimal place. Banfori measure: 35.0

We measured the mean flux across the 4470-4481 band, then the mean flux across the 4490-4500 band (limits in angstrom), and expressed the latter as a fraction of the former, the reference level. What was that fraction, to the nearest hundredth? 0.98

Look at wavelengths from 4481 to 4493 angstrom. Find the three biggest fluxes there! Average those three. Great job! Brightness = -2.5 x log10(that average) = -2.14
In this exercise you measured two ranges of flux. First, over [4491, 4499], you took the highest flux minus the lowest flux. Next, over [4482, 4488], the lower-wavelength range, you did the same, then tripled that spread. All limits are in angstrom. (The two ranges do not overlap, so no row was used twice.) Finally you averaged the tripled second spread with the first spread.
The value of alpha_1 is 1.1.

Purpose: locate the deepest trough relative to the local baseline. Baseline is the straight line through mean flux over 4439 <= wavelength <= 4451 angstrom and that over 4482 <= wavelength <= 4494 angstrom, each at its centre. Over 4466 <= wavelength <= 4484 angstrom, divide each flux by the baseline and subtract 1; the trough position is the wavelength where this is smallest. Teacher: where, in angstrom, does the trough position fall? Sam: 4469.5 angstrom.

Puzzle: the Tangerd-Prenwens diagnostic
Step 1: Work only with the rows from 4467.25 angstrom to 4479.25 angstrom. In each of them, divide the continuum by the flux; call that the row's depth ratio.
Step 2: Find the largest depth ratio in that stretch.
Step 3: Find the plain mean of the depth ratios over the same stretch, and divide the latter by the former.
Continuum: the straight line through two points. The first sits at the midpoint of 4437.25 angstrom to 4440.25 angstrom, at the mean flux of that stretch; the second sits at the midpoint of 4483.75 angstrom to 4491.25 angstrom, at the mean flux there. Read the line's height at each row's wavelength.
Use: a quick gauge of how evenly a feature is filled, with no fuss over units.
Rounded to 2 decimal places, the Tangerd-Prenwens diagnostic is 0.93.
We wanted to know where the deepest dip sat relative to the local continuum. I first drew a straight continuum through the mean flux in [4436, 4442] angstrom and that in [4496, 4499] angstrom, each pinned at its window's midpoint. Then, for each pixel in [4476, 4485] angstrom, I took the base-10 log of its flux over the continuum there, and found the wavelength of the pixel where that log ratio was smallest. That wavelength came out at 4480.0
